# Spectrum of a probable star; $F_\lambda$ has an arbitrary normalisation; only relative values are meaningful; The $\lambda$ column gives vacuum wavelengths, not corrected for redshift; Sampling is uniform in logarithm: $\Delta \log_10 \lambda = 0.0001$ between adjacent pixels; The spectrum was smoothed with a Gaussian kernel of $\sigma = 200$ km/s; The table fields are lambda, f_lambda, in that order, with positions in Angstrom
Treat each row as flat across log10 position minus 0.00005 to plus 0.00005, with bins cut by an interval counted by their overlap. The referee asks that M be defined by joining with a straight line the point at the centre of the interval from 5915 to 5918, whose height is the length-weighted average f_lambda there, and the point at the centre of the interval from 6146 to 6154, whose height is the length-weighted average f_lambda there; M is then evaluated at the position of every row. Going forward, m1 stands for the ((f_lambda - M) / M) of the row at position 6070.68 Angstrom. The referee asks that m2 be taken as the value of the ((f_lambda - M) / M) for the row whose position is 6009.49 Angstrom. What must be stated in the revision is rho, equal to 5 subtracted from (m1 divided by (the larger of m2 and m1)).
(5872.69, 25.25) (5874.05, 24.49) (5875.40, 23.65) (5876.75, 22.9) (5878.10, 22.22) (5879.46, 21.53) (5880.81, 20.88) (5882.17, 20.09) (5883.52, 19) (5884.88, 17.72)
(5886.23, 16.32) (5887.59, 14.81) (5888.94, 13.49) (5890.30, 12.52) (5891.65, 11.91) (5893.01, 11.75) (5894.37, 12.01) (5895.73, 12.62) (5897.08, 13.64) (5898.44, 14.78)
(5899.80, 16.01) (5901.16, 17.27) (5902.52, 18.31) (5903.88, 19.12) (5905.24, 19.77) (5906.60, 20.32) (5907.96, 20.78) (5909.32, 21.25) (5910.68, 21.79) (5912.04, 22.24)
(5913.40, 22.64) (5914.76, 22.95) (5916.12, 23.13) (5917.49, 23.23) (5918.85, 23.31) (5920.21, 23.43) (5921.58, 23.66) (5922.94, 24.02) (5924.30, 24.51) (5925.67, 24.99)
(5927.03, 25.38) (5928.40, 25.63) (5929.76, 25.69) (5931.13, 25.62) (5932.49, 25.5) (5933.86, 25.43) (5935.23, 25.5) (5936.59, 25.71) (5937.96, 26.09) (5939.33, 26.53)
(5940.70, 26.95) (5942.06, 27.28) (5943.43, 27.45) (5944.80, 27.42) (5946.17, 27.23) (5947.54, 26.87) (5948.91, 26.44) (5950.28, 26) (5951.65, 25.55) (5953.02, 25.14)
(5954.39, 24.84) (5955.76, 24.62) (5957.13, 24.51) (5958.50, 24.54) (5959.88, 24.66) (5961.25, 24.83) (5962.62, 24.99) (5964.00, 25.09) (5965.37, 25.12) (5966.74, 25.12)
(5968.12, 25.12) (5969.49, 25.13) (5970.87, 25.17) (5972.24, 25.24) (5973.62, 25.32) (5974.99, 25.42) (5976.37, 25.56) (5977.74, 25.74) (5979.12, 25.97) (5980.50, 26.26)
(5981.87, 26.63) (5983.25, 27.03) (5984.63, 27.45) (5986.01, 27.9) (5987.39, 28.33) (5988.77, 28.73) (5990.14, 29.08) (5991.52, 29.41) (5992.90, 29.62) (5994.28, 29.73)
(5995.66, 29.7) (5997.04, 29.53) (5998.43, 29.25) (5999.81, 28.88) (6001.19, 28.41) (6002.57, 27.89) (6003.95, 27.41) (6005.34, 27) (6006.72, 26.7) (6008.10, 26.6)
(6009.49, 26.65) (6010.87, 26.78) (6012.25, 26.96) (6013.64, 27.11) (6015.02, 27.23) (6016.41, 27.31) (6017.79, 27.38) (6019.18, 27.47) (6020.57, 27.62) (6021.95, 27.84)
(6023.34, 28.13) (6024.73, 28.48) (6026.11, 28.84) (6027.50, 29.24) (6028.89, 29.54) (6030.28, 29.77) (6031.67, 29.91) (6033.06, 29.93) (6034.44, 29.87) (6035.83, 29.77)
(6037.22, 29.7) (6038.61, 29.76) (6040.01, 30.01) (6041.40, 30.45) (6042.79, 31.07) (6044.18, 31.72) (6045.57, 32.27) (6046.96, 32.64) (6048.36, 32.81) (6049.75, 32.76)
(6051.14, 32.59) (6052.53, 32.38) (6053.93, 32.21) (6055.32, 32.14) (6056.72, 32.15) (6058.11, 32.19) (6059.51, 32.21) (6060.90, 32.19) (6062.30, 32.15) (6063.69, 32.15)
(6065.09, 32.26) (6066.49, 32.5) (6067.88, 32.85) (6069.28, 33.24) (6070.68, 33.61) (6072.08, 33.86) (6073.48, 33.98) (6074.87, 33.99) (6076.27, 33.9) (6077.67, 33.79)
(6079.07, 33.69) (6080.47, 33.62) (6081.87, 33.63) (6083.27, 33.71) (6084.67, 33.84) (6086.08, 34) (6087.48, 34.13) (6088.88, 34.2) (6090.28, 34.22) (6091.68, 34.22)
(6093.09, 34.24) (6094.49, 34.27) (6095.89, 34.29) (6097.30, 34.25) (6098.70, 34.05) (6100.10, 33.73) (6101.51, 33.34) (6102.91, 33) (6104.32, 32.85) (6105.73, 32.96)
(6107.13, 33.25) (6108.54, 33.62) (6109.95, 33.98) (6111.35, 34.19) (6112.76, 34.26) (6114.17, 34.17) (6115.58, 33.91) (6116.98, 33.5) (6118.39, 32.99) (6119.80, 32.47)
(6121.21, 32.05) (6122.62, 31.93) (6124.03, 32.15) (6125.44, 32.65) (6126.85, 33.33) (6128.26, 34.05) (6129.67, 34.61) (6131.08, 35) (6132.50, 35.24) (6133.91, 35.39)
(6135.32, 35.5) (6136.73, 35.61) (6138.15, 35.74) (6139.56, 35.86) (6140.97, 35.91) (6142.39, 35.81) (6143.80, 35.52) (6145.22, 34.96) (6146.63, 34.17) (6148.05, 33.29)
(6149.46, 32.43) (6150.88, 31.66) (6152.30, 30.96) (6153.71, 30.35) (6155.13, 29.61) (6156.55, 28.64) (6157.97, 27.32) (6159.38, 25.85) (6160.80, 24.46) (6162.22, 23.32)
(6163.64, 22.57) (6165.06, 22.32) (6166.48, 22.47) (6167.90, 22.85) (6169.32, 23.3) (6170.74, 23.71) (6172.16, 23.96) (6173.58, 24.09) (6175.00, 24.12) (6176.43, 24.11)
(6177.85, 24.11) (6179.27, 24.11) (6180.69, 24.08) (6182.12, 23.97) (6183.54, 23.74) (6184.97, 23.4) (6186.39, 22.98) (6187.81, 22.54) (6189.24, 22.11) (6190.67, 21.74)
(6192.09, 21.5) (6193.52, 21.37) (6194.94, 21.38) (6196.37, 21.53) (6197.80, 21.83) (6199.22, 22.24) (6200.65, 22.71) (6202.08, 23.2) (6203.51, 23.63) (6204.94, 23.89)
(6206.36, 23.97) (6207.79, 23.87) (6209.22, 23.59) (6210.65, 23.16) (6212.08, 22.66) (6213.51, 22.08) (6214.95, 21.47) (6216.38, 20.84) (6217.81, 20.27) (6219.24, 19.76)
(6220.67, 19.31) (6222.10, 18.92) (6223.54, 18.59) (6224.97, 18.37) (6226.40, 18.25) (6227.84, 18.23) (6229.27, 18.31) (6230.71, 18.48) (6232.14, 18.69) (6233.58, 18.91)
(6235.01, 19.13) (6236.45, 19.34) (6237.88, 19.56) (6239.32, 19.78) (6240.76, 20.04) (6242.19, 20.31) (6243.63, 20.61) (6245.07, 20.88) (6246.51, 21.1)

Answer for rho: -4.0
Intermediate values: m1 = 0.15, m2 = -0.003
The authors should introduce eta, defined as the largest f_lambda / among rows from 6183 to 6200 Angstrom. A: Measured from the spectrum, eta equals 23.74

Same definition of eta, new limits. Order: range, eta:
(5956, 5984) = 27.03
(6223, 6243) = 20.31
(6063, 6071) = 33.61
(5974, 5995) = 29.73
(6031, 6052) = 32.81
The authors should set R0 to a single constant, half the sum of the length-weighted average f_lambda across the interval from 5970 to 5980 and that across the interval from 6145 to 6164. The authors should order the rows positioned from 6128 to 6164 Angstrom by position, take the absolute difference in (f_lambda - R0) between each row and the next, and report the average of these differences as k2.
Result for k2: 0.61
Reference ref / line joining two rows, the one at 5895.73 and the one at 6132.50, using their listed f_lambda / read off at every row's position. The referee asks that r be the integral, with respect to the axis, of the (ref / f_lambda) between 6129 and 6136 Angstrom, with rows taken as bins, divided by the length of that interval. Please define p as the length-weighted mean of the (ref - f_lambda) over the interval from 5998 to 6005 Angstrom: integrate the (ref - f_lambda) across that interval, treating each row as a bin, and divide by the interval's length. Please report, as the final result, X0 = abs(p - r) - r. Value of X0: 5.5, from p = -5.5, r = 1.00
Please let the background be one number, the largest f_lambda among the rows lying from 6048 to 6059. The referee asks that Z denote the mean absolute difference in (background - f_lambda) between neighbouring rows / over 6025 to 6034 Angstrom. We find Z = 0.22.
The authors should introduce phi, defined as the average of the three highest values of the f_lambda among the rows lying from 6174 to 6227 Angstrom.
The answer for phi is 24.1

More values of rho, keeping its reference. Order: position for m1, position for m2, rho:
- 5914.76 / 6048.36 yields -5.0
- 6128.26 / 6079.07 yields -4.4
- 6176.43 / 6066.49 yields -7.2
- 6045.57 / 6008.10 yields -4.0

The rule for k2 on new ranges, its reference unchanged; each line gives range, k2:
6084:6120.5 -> 0.20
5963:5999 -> 0.20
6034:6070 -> 0.21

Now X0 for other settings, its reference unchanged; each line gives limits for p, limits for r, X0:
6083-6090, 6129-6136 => 3.2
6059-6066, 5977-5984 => 3.6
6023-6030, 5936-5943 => 3.8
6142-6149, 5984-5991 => 0.4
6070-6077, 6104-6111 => 4.3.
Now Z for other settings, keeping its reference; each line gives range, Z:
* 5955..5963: 0.12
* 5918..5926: 0.34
